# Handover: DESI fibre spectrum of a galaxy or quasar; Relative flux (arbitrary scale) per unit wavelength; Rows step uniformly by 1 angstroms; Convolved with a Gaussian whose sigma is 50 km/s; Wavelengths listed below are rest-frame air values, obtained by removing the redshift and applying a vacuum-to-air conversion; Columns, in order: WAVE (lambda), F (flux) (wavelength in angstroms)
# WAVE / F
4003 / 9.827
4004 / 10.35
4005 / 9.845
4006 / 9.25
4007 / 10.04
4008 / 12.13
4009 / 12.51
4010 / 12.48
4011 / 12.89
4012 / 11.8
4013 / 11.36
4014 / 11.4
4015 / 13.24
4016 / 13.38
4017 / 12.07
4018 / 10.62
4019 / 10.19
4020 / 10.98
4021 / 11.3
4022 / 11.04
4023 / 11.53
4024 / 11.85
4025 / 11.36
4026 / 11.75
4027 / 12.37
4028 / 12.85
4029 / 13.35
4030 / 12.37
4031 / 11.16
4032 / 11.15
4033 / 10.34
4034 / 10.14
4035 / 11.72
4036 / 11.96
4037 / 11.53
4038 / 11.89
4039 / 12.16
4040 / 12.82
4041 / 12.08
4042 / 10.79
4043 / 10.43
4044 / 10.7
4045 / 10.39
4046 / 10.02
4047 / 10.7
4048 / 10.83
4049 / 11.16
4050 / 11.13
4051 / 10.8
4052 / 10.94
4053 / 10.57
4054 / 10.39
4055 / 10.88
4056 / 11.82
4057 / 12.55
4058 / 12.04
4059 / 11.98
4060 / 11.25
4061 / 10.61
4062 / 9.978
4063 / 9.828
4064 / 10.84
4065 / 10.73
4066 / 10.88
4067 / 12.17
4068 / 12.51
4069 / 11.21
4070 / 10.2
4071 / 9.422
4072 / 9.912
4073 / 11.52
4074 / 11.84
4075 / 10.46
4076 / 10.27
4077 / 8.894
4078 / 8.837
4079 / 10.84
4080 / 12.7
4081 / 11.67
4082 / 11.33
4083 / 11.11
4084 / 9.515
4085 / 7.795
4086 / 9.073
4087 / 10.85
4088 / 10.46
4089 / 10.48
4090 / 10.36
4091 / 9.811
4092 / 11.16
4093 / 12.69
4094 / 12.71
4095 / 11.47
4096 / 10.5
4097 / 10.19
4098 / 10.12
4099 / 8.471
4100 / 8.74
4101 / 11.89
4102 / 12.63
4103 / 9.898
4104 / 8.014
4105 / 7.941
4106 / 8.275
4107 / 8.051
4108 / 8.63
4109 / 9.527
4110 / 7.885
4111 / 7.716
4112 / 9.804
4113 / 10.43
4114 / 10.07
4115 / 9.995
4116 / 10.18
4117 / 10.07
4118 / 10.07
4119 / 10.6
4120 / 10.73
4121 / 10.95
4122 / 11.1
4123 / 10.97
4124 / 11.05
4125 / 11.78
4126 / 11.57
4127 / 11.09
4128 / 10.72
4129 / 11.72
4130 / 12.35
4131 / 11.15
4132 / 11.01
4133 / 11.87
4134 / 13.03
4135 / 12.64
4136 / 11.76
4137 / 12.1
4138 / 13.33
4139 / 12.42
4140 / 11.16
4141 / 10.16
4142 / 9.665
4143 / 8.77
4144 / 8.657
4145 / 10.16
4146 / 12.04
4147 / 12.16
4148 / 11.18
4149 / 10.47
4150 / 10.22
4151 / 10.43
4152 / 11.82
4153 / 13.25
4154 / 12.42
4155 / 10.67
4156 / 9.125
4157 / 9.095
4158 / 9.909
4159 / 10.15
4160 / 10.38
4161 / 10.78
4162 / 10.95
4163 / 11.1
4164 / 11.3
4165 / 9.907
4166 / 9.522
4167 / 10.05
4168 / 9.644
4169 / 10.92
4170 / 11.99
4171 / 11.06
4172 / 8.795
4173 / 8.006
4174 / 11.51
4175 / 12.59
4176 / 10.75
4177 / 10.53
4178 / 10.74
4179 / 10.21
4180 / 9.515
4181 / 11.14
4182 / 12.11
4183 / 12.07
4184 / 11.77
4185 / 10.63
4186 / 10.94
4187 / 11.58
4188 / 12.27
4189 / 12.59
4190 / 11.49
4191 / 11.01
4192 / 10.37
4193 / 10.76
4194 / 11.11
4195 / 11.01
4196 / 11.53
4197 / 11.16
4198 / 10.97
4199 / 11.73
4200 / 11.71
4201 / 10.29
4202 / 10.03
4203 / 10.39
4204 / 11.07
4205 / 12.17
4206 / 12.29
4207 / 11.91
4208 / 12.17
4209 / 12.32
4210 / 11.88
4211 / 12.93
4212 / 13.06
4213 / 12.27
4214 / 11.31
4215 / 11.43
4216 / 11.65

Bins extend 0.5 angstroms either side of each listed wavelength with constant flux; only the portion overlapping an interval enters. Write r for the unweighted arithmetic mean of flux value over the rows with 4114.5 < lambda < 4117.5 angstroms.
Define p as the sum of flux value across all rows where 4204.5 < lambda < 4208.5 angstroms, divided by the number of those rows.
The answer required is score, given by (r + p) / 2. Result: 11.1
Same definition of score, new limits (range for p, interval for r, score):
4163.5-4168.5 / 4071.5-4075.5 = 10.5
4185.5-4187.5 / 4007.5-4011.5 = 11.9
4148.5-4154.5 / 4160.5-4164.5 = 11.2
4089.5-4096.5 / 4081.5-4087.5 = 10.6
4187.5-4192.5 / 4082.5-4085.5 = 10.5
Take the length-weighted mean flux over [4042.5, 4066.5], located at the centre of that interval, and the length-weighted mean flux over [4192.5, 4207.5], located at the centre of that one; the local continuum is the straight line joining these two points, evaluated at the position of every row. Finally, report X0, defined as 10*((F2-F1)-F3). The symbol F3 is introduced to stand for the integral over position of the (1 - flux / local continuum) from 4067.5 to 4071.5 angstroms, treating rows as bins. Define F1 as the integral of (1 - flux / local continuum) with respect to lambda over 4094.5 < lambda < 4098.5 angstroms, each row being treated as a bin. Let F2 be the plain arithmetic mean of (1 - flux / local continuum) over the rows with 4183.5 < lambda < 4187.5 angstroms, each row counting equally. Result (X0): -2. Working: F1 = 0.2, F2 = 0.00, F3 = 0.0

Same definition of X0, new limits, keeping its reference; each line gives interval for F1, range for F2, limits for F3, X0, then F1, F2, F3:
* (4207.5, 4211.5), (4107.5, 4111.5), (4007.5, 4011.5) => 13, -0.4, 0.23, -0.6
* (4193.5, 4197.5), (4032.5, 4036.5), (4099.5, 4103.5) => -1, 0.0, -0.02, 0.1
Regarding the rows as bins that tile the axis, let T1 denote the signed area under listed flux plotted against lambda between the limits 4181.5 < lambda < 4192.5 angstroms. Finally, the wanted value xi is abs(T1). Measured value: 127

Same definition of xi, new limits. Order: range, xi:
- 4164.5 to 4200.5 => 394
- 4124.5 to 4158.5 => 380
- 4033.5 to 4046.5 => 147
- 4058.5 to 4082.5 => 260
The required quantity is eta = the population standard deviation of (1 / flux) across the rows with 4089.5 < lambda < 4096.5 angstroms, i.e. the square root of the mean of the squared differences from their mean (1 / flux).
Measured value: 0.0082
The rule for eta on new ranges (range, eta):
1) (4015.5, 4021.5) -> 0.0077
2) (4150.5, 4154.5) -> 0.0075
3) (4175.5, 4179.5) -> 0.0020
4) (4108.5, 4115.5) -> 0.0128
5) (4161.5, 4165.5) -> 0.0049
